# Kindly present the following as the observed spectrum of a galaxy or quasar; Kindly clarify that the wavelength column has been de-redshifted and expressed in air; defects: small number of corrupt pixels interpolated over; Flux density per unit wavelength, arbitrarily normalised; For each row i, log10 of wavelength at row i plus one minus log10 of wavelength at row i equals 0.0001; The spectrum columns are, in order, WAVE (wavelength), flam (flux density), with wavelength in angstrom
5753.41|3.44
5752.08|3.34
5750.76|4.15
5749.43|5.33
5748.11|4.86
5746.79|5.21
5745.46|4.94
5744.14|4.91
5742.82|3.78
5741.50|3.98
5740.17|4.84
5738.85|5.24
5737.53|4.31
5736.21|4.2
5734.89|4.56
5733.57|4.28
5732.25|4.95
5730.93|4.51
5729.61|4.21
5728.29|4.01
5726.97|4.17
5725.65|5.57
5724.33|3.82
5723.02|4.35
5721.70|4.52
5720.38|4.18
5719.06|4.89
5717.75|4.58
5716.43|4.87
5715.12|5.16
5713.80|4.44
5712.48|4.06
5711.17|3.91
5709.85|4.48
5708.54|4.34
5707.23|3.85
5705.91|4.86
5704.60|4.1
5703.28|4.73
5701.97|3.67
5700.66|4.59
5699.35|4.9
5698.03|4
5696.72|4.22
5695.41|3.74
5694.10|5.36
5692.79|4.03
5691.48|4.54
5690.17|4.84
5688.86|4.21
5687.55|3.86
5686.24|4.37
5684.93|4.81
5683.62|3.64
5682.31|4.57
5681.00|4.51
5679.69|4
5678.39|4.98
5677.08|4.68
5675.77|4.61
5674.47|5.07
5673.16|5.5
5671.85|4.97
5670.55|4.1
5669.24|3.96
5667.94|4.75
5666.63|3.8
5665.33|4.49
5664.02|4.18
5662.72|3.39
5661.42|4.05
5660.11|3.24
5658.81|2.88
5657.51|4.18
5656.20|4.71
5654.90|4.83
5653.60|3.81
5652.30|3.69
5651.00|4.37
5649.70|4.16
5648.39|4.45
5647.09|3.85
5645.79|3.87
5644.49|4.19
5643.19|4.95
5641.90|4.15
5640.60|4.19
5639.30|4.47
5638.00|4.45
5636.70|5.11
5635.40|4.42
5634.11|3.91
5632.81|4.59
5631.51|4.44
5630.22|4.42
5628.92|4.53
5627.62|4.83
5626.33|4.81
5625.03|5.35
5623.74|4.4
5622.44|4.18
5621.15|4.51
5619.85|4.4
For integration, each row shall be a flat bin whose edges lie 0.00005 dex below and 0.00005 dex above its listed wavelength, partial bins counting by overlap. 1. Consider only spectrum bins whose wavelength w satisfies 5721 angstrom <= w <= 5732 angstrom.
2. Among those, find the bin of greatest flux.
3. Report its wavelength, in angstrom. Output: 5725.65 angstrom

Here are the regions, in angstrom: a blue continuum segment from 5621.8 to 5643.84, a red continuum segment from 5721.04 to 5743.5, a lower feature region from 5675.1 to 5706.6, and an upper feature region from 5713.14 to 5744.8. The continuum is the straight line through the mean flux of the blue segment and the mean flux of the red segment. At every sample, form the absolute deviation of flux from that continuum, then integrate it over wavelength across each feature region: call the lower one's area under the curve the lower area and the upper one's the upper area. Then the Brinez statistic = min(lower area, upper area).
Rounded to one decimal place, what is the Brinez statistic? 11.7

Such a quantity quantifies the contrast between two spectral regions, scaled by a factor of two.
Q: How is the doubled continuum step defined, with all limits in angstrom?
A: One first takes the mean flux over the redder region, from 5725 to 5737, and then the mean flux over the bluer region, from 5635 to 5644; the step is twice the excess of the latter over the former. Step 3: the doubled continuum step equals 0.1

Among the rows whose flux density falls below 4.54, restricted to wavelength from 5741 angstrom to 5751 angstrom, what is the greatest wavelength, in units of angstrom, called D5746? 5750.76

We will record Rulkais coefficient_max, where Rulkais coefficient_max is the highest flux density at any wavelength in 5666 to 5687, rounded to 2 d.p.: 5.50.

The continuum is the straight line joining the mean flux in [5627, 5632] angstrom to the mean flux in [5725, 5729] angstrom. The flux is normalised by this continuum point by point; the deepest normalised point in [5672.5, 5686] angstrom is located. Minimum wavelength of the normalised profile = 5683.62 angstrom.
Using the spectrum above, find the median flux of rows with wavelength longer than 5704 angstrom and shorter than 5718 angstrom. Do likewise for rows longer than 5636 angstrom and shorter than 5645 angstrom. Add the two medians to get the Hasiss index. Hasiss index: 8.89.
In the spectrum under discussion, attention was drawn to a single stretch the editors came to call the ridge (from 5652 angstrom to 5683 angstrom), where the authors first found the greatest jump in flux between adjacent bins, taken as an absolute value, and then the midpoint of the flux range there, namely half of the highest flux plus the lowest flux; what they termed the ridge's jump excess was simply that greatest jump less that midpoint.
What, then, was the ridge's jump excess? -2.9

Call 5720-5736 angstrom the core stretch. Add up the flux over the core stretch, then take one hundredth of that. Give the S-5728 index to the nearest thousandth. 0.531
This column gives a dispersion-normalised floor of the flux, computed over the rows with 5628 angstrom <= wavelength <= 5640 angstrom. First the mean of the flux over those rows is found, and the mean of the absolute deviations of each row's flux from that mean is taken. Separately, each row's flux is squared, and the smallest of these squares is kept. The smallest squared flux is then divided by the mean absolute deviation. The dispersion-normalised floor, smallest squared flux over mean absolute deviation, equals 88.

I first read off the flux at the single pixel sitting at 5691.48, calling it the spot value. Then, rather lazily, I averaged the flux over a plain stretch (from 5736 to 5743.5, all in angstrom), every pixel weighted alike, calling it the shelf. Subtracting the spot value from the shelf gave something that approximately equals -0.1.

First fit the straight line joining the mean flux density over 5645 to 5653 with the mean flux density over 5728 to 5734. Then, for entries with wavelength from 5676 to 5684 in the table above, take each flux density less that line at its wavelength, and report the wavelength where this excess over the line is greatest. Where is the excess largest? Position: 5678.39 angstrom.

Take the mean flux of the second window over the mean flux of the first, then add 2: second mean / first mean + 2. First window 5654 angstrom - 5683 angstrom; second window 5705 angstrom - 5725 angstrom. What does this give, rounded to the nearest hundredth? 3.02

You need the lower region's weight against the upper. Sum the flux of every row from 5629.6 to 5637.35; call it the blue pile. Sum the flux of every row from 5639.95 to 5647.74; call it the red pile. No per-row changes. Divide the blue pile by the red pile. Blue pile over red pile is 1.07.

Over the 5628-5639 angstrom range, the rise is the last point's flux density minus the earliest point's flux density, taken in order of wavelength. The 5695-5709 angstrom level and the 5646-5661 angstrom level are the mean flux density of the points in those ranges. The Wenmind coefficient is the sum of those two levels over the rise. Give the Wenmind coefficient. -104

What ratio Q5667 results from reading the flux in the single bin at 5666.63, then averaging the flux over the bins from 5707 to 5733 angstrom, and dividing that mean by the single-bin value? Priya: 1.17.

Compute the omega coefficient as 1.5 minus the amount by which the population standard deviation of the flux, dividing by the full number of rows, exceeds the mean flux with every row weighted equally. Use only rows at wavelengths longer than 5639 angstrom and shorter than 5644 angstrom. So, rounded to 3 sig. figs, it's 5.62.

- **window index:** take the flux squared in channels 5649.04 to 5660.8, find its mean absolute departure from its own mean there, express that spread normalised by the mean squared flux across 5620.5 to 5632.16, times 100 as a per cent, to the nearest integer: 19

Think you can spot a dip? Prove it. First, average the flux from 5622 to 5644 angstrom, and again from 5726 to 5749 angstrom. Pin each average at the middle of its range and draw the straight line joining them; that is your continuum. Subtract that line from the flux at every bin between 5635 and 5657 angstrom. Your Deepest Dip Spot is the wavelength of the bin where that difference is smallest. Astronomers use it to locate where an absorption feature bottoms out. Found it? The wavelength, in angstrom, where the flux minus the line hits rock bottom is 5652.30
